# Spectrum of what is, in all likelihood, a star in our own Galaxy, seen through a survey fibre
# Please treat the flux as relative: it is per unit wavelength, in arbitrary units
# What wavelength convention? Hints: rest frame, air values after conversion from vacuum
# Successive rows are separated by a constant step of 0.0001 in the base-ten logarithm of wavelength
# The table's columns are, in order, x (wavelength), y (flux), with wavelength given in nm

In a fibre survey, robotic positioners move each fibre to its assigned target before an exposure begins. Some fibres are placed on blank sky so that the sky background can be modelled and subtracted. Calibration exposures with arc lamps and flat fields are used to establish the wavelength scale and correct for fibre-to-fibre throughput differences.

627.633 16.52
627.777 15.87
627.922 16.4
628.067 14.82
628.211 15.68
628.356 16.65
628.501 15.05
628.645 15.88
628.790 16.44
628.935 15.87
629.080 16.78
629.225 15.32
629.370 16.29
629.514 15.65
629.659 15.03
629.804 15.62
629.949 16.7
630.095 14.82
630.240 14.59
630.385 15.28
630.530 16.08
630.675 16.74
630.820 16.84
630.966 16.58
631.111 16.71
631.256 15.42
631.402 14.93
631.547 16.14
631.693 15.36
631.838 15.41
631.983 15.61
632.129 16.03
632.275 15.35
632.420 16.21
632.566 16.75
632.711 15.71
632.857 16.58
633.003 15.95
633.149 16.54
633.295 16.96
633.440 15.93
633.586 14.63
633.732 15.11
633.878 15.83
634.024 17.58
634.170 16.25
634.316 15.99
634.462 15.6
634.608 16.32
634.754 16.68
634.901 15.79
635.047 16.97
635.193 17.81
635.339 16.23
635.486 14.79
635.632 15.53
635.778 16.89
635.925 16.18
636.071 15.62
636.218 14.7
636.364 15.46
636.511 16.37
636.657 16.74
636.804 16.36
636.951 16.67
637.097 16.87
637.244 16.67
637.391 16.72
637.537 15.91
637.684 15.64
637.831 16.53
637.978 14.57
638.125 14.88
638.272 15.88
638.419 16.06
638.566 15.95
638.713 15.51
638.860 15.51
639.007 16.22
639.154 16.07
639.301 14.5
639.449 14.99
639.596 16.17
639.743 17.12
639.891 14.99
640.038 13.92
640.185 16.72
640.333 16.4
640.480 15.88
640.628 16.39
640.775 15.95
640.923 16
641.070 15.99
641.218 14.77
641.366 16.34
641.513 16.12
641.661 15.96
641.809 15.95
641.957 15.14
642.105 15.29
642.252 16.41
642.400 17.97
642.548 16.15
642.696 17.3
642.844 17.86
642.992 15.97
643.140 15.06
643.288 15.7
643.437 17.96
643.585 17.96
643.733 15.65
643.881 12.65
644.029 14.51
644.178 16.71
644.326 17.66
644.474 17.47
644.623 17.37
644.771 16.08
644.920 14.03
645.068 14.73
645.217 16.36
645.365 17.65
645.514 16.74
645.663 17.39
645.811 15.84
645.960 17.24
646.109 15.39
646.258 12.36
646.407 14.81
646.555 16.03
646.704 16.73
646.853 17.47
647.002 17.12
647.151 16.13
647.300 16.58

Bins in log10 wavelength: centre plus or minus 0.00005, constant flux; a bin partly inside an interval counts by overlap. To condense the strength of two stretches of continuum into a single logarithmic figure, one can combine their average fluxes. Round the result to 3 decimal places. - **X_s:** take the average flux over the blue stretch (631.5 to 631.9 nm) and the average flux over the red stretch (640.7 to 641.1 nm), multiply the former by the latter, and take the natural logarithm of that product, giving 5.521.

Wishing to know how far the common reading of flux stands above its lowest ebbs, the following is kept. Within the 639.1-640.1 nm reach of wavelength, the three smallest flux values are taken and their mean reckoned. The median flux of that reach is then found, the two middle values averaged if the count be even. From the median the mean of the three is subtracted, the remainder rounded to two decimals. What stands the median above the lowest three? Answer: 0.52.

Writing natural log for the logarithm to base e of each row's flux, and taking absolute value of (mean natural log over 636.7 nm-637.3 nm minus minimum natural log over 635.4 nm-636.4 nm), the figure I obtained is 0.12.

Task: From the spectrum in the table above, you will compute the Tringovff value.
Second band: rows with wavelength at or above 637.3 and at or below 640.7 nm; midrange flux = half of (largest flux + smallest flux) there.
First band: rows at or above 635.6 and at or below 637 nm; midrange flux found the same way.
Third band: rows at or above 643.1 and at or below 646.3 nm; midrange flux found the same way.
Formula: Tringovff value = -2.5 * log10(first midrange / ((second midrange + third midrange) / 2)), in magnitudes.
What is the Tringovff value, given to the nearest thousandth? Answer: -0.032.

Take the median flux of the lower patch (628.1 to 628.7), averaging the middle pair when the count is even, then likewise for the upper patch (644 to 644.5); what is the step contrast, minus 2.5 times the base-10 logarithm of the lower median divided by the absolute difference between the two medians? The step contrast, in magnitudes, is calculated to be -2.7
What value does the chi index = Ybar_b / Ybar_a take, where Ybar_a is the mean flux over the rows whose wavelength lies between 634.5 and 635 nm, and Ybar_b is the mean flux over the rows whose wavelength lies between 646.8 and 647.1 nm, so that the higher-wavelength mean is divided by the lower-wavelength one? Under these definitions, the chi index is 1.06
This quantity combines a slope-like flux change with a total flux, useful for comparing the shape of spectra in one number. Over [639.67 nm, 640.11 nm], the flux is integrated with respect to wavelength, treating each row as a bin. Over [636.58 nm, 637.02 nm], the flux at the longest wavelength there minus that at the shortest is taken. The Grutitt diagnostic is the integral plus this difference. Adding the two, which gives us 6.7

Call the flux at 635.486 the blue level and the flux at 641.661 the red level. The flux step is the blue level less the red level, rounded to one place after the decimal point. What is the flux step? -1.2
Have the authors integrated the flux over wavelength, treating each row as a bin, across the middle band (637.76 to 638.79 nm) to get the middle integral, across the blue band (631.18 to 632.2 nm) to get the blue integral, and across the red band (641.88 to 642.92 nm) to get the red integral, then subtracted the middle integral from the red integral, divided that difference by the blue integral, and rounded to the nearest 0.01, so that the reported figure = 0.07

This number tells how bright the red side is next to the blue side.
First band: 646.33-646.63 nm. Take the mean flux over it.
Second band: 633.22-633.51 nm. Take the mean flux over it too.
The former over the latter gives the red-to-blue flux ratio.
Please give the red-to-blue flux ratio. 0.94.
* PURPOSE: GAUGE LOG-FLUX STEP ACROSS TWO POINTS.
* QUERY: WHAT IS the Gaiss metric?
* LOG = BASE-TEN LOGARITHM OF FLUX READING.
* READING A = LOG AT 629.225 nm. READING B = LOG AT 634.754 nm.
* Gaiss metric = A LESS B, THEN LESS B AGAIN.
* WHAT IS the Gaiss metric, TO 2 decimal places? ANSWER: -1.26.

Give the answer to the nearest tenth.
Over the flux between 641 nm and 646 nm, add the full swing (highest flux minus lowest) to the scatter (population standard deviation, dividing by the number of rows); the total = 6.6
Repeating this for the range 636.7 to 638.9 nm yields 3.0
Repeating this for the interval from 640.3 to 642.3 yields 2.1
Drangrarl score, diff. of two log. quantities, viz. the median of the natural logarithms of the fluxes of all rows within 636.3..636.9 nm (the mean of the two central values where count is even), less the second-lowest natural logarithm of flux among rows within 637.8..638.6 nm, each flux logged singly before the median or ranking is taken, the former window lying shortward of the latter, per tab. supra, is 0.10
